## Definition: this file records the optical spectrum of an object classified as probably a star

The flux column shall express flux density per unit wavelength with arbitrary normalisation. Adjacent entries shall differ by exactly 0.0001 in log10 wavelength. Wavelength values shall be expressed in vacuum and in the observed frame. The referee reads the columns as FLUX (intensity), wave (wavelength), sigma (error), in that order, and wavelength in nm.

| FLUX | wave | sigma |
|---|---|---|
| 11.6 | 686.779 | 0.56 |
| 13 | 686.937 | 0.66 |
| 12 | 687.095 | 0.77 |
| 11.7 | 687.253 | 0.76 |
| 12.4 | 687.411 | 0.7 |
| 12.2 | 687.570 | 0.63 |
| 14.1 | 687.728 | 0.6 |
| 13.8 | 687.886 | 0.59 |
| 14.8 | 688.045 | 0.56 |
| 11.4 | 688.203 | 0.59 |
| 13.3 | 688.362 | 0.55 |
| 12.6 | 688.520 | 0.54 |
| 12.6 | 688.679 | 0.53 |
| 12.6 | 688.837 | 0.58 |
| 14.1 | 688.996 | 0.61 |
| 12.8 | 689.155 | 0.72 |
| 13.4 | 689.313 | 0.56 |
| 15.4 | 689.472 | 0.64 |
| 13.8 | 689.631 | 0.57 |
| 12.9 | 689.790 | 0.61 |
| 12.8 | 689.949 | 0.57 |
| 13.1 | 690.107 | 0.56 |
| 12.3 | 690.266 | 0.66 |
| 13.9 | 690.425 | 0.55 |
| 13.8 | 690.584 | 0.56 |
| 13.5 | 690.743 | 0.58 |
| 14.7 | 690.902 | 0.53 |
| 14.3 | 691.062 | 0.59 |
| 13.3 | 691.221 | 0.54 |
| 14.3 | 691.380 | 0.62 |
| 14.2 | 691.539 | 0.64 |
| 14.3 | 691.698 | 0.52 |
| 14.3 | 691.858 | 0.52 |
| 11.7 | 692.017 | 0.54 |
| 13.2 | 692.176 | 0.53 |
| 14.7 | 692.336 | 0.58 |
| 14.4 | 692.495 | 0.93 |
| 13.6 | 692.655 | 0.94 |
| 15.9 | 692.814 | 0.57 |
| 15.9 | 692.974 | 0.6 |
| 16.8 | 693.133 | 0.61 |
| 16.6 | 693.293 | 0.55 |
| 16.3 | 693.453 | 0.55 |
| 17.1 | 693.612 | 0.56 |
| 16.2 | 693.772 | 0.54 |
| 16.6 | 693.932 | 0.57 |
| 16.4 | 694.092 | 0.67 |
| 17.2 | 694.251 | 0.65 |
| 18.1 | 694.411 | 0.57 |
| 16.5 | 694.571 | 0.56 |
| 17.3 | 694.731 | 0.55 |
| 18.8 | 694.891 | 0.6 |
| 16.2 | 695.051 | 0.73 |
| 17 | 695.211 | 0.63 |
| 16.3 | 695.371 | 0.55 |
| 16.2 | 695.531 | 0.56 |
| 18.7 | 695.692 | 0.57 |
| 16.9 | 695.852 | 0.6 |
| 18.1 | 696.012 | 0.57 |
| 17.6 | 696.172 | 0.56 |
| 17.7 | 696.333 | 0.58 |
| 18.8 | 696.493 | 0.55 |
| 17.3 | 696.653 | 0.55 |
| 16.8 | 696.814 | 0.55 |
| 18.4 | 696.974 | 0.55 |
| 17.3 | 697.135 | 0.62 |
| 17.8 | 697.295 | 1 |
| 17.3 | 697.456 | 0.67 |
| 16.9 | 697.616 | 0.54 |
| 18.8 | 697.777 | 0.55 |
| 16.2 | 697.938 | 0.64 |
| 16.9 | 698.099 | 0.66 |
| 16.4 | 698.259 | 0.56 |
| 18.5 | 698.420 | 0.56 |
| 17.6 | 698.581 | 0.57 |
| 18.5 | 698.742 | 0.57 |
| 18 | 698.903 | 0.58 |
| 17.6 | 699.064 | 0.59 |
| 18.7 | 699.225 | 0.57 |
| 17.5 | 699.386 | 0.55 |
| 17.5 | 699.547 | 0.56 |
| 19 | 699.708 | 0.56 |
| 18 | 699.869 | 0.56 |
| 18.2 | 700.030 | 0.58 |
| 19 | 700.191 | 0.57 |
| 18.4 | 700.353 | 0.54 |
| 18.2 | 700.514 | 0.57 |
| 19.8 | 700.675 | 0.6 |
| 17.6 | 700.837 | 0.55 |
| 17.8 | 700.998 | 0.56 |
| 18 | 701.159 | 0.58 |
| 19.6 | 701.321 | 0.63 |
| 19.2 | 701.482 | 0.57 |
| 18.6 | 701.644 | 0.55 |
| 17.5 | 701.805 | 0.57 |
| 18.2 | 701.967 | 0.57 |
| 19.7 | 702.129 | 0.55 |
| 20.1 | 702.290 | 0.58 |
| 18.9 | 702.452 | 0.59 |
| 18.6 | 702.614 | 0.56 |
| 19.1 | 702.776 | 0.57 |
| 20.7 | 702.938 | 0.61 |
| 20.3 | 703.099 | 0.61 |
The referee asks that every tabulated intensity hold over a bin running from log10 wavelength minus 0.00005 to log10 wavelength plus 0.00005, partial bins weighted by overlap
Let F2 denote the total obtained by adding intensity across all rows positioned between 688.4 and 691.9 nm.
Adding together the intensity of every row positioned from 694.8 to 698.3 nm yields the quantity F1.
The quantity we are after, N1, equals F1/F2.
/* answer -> 1.28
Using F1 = 382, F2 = 299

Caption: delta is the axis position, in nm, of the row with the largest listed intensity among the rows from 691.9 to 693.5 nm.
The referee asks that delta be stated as 693.133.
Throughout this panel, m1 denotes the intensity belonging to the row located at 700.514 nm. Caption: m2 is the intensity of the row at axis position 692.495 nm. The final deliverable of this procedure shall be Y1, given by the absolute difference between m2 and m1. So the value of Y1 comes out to 3.8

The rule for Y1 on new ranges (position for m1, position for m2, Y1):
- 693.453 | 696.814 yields 0.5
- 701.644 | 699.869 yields 0.6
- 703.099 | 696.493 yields 1.5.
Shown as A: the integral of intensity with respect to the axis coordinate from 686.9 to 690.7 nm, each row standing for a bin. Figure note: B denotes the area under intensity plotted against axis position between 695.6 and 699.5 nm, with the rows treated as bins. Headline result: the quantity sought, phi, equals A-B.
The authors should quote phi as -19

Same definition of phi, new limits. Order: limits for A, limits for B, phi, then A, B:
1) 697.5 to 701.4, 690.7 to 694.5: 13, 70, 58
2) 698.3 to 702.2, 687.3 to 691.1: 21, 72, 51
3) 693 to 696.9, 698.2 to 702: -2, 67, 69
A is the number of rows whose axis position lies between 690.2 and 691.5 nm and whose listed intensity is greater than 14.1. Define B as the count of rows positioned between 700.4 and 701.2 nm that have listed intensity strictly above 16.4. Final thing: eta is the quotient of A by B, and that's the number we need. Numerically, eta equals 0.6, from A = 3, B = 5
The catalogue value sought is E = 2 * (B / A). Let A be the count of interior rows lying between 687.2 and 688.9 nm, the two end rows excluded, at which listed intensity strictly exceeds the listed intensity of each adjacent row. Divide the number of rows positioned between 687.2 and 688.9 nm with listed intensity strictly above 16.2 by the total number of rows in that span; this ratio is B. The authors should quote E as 0.00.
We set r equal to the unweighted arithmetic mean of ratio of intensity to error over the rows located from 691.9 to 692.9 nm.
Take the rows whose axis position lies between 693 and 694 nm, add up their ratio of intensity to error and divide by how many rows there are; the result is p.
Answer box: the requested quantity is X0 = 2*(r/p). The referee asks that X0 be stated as 1.47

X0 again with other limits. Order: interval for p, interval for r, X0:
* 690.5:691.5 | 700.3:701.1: 2.65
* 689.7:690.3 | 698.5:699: 2.94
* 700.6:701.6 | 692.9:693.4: 1.75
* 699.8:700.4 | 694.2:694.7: 1.79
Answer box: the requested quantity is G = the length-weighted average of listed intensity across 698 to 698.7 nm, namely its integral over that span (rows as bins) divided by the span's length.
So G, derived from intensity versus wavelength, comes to 17.4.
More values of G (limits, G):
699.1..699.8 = 18.1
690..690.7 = 13.3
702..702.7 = 19.2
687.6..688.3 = 13.4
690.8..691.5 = 14.1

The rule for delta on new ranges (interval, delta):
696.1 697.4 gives 696.493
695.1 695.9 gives 695.692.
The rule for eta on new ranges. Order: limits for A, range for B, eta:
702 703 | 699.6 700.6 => 1.0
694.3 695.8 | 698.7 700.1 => 1.0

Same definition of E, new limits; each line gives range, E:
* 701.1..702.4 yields 2.00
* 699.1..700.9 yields 0.67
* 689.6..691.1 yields 0.00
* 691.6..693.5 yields 0.25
